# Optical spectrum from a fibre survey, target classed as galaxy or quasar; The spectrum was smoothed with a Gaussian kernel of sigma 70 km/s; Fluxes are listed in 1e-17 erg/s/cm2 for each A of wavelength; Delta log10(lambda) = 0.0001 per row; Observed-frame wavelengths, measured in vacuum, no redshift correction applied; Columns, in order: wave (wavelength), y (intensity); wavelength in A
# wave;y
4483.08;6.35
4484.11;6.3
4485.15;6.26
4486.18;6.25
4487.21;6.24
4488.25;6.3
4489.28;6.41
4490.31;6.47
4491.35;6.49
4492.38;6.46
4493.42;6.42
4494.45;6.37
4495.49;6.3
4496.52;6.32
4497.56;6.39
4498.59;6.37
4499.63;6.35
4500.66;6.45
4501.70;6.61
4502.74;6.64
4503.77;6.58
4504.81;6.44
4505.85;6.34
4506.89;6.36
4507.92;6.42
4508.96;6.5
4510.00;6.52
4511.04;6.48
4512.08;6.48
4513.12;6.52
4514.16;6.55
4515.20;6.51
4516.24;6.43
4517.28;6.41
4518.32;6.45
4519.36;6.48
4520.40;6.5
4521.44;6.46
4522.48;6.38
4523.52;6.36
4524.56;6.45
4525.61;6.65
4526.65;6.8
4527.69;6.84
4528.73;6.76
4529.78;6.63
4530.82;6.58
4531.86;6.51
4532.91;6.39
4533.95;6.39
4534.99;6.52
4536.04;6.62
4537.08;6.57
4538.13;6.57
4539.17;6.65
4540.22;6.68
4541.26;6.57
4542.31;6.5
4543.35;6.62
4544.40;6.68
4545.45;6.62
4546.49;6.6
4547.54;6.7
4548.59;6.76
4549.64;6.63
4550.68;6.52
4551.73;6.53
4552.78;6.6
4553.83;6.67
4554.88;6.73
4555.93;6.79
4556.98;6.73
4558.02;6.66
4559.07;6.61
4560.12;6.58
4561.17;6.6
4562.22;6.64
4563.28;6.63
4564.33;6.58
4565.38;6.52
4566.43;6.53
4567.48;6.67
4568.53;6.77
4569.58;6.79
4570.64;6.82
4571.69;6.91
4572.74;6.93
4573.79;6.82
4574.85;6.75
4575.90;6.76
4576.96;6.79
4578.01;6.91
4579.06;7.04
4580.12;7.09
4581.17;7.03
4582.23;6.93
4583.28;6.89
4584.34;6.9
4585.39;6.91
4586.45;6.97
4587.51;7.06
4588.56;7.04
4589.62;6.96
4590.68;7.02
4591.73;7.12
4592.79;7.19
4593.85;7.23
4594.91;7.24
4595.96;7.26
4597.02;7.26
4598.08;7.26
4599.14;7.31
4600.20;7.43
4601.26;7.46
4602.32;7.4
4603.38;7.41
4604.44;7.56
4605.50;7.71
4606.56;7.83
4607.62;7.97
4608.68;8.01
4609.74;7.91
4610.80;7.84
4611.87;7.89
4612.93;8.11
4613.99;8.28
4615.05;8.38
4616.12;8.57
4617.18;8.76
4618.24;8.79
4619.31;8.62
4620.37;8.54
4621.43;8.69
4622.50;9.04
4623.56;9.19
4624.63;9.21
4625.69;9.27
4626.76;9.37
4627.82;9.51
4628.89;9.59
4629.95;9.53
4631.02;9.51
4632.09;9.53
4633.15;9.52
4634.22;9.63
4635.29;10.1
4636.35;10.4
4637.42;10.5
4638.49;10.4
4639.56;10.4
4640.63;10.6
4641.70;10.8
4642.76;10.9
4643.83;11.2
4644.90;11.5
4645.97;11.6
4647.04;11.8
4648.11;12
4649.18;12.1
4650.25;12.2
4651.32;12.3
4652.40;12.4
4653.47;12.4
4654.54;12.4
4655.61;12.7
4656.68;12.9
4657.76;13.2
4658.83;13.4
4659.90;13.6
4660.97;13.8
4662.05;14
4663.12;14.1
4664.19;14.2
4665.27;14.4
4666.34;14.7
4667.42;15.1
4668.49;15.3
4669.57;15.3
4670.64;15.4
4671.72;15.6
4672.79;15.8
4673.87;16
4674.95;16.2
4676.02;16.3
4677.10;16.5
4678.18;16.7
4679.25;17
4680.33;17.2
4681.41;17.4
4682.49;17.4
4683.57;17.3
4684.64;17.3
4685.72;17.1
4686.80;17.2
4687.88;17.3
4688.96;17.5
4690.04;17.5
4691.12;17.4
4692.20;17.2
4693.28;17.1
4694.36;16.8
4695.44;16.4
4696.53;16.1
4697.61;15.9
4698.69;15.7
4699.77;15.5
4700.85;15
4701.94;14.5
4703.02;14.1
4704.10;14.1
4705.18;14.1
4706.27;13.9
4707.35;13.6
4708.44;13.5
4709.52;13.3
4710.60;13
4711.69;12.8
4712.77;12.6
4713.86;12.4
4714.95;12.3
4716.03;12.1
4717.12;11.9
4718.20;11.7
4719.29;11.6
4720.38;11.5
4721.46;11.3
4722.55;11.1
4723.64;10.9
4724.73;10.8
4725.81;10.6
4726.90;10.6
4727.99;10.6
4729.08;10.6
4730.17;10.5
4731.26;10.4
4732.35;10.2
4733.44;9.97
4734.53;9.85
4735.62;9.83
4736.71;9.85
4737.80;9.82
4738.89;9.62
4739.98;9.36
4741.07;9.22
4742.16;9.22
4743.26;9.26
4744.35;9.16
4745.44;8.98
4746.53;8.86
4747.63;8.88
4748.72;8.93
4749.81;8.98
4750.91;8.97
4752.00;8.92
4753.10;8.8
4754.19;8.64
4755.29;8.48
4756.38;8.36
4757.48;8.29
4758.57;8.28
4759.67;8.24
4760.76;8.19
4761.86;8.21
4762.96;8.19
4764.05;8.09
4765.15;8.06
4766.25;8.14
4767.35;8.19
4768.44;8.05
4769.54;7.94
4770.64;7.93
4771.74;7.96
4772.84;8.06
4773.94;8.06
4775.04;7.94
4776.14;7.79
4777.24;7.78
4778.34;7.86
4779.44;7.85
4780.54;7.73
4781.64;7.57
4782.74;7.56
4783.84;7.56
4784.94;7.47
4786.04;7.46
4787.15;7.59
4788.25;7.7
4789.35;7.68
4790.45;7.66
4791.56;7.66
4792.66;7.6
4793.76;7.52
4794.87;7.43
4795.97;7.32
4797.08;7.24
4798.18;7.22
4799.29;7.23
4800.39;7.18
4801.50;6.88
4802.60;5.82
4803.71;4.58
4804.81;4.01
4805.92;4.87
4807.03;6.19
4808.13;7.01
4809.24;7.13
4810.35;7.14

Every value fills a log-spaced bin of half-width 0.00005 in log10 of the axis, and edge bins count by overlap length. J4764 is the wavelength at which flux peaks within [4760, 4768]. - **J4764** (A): 4761.86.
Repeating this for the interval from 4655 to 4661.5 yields 4660.97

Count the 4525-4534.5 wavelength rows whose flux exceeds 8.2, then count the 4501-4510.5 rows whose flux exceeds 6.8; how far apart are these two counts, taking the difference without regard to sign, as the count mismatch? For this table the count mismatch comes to 0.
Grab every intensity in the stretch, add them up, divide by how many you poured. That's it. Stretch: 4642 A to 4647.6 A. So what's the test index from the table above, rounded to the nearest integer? 11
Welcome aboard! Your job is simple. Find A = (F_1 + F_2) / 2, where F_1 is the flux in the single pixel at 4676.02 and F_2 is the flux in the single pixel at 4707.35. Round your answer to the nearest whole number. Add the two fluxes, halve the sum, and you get 15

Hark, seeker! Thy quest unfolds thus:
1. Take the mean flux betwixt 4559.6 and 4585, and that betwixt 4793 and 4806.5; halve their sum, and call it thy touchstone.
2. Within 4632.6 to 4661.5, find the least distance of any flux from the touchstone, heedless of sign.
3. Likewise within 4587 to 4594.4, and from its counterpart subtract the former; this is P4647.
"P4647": -2.6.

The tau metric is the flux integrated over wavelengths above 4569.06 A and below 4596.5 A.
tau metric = 191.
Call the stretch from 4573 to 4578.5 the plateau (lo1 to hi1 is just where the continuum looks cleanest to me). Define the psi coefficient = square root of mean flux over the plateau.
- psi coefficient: 2.61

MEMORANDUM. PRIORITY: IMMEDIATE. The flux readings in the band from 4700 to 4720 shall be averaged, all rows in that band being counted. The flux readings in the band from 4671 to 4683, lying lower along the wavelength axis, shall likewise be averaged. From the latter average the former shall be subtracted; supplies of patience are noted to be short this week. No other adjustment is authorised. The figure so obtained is 3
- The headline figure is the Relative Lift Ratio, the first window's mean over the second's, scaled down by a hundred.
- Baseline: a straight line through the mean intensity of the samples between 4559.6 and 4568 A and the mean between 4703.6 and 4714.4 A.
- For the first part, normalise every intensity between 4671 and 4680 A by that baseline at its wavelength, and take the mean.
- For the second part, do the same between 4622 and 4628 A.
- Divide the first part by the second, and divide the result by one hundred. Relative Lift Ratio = 0.0141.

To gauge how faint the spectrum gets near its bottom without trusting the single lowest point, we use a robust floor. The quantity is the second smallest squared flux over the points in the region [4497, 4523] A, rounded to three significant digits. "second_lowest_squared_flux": 40.3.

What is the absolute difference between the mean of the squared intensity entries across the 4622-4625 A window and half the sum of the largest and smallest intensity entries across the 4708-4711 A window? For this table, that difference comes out 70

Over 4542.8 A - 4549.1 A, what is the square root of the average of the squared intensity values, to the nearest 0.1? 6.7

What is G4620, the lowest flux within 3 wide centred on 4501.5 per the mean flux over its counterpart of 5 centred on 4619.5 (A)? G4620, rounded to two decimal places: 0.74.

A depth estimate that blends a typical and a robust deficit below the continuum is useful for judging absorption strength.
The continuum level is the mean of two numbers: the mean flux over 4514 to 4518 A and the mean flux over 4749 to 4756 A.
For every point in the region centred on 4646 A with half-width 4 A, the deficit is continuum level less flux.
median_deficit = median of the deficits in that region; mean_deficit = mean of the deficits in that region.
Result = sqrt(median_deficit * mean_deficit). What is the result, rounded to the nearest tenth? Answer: 4.0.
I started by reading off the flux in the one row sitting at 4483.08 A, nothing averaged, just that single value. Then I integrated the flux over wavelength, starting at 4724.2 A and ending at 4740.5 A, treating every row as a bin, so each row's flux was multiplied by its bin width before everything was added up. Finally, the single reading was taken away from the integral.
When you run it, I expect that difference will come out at 160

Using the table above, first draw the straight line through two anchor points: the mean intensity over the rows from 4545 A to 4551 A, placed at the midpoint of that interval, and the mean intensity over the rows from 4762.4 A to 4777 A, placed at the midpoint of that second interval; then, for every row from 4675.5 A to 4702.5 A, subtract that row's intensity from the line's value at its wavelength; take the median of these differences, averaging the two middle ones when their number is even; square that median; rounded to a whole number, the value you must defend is 91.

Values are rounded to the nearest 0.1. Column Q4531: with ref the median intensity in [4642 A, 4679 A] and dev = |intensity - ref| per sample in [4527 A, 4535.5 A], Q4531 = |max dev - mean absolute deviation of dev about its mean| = 7.2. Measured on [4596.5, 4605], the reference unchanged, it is 6.4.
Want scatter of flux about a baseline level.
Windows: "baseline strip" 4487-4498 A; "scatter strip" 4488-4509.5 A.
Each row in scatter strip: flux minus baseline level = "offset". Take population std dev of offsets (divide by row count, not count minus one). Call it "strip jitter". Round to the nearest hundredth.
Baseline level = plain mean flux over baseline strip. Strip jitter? 0.09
